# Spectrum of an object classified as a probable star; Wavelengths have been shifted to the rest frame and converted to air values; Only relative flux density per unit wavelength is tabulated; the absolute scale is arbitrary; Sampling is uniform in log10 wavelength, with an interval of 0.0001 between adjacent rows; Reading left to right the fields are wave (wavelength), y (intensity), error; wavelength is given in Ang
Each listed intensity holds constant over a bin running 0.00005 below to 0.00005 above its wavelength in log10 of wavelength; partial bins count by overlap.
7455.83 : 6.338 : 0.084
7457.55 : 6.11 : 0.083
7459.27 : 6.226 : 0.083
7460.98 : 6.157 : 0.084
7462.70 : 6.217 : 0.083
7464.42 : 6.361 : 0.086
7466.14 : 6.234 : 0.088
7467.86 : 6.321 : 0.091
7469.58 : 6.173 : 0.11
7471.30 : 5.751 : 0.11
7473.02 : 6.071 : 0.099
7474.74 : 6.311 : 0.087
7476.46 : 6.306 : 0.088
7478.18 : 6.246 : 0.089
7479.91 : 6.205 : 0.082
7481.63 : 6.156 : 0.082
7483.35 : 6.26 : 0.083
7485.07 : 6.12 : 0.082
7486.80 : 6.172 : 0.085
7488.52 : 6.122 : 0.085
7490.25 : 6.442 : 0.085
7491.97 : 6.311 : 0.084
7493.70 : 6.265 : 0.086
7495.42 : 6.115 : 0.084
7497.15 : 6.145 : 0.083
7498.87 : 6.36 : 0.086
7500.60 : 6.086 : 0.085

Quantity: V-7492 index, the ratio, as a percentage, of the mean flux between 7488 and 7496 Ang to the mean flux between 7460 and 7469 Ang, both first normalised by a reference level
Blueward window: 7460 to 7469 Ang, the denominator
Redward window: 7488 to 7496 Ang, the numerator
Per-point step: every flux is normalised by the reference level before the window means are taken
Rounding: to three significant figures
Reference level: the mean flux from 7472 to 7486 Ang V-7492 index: 100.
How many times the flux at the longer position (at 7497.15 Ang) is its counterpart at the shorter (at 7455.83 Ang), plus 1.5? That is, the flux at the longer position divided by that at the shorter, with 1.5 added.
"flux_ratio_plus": 2.47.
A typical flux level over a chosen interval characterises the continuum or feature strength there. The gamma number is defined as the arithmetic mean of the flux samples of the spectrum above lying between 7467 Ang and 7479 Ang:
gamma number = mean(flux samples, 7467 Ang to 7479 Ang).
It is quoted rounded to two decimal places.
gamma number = 6.17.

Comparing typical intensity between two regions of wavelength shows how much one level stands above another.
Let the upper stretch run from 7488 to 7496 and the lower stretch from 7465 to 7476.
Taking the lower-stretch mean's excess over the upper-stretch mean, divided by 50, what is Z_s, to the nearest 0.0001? -0.0021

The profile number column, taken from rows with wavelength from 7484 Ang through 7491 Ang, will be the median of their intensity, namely 6.15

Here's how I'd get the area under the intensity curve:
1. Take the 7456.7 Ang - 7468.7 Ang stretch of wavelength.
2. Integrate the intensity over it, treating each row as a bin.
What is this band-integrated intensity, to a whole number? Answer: 75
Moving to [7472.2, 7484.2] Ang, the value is 75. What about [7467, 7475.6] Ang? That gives 53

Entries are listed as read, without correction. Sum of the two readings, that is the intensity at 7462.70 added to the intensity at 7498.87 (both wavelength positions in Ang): 12.6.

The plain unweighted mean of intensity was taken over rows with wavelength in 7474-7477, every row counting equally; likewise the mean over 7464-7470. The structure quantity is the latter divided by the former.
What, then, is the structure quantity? 0.994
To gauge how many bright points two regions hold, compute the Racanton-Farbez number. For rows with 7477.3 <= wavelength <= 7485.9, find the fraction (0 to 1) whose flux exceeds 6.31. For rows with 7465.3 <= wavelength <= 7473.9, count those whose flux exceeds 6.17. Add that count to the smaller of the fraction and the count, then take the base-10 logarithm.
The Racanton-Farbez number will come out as 0.48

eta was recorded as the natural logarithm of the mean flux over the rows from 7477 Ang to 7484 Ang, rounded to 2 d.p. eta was 1.83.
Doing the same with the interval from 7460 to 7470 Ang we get 1.83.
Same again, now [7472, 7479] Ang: 1.83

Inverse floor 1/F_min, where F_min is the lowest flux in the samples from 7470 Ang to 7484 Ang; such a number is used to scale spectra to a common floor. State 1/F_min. 0.174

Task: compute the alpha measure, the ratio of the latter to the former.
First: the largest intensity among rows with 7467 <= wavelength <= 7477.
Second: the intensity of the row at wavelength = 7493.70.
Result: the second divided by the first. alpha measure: 0.991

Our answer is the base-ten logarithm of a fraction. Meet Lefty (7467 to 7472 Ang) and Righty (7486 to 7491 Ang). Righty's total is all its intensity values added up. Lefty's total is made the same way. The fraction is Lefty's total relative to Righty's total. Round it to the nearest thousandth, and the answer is -0.012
